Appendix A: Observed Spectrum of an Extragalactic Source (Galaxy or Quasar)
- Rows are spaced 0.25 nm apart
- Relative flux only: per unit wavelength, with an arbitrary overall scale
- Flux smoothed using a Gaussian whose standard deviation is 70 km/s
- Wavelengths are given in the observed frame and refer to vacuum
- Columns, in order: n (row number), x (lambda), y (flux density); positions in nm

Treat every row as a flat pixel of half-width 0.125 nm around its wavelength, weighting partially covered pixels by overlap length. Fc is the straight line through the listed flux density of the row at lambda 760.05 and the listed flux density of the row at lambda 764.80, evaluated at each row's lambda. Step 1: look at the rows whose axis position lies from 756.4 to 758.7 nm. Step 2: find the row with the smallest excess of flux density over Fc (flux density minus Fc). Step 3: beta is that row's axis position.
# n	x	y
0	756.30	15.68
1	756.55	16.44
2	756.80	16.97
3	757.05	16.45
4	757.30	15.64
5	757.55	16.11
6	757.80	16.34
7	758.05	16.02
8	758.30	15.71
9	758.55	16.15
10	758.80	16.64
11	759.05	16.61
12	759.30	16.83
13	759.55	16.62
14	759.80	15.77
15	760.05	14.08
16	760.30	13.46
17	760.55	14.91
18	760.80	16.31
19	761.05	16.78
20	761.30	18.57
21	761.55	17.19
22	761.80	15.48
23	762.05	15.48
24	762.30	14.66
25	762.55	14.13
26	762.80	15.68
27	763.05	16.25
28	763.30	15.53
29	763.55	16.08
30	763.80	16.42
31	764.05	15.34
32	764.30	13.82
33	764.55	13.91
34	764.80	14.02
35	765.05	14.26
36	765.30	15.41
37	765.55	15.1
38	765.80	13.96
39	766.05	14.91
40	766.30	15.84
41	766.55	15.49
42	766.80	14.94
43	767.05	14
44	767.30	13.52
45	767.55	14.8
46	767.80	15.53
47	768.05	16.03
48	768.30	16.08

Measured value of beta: 757.30 nm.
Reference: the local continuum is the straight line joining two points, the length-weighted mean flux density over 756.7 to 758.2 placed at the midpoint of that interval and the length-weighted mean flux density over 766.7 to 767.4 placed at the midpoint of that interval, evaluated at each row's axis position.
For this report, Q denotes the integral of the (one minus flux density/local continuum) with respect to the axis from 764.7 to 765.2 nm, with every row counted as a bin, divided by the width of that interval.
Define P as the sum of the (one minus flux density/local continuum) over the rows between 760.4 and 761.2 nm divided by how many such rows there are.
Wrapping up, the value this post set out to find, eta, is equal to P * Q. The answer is -0.0009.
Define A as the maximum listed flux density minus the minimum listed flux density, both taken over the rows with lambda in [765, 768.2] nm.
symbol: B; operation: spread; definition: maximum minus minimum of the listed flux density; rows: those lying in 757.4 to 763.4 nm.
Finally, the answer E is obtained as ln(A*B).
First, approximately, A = 2.5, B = 5.11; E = 2.6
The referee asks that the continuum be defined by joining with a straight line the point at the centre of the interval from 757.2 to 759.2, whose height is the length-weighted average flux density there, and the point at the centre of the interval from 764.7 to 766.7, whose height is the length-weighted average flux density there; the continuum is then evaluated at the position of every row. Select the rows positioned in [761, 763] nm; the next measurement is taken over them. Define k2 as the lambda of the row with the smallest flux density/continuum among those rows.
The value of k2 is 762.55 nm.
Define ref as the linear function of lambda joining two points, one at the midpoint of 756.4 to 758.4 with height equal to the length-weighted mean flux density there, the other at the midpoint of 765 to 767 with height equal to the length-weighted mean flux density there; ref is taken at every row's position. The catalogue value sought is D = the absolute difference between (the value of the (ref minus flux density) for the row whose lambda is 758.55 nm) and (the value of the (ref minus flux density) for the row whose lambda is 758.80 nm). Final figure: 0.5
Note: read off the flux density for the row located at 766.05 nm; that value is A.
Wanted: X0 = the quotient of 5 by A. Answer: 0.335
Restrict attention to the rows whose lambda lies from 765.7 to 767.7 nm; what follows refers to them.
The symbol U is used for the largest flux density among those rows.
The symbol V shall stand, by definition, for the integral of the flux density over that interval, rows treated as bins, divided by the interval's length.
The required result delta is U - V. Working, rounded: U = 15.84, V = 14.7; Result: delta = 1.14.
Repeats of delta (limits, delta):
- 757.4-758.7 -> 0.27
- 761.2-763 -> 2.71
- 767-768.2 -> 1.18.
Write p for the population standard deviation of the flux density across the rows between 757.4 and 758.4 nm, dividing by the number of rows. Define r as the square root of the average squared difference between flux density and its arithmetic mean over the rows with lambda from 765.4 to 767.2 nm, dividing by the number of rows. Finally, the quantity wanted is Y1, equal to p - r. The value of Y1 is -0.43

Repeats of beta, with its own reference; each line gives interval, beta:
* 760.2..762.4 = 760.30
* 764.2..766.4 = 764.30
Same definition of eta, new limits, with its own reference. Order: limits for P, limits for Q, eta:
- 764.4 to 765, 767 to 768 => -0.0019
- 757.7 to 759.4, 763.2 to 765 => 0.0003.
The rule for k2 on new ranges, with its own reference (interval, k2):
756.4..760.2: 760.05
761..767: 764.30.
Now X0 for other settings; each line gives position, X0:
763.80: 0.305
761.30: 0.269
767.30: 0.370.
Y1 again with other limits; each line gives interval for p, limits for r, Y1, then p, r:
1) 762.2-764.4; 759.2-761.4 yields -0.60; 0.9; 1.48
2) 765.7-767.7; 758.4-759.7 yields 0.52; 0.7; 0.22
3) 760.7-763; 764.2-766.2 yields 0.70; 1.3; 0.58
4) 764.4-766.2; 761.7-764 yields -0.12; 0.6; 0.70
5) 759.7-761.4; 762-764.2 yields 0.91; 1.6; 0.70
